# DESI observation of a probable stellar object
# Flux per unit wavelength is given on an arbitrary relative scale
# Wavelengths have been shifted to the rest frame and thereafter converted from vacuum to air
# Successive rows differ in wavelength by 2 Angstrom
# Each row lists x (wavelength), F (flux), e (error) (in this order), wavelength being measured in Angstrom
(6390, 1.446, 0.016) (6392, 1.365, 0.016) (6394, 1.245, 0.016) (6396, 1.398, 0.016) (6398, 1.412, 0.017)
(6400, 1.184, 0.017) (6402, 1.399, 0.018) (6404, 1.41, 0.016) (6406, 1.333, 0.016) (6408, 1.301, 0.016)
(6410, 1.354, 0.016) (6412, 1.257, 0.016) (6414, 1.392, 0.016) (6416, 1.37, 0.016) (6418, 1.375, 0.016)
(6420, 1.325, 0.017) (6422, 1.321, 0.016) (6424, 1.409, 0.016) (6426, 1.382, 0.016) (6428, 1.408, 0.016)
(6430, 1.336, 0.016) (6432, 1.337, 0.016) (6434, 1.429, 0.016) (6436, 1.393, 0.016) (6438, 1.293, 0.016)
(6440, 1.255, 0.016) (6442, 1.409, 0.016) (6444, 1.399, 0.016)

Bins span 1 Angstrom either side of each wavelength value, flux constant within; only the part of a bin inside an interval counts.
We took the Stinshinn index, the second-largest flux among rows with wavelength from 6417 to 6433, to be 1.408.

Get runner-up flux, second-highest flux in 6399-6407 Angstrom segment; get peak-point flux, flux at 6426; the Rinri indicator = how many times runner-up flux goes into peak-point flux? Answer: 0.99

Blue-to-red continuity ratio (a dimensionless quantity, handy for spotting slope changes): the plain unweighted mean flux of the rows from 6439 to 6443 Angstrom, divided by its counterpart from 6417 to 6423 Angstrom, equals 0.994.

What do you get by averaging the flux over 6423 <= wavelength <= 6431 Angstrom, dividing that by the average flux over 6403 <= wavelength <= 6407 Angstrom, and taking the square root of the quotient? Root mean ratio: 1.00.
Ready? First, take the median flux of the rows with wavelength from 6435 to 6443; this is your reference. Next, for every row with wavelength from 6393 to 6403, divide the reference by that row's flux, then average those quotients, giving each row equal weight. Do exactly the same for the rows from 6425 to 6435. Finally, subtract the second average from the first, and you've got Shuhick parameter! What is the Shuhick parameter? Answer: 0.042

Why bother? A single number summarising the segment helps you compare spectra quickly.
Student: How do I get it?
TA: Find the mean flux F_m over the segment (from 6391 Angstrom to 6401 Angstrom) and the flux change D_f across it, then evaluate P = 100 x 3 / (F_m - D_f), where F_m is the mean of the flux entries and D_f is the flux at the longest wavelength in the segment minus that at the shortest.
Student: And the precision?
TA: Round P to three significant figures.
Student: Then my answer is 200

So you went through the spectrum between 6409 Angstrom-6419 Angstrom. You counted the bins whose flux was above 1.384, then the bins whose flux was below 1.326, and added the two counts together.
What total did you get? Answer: 2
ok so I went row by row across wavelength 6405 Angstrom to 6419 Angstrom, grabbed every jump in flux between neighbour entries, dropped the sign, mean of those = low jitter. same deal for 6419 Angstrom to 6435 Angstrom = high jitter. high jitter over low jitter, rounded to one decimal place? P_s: 0.8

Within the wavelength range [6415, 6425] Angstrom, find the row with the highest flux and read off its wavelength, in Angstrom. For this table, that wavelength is 6424 Angstrom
